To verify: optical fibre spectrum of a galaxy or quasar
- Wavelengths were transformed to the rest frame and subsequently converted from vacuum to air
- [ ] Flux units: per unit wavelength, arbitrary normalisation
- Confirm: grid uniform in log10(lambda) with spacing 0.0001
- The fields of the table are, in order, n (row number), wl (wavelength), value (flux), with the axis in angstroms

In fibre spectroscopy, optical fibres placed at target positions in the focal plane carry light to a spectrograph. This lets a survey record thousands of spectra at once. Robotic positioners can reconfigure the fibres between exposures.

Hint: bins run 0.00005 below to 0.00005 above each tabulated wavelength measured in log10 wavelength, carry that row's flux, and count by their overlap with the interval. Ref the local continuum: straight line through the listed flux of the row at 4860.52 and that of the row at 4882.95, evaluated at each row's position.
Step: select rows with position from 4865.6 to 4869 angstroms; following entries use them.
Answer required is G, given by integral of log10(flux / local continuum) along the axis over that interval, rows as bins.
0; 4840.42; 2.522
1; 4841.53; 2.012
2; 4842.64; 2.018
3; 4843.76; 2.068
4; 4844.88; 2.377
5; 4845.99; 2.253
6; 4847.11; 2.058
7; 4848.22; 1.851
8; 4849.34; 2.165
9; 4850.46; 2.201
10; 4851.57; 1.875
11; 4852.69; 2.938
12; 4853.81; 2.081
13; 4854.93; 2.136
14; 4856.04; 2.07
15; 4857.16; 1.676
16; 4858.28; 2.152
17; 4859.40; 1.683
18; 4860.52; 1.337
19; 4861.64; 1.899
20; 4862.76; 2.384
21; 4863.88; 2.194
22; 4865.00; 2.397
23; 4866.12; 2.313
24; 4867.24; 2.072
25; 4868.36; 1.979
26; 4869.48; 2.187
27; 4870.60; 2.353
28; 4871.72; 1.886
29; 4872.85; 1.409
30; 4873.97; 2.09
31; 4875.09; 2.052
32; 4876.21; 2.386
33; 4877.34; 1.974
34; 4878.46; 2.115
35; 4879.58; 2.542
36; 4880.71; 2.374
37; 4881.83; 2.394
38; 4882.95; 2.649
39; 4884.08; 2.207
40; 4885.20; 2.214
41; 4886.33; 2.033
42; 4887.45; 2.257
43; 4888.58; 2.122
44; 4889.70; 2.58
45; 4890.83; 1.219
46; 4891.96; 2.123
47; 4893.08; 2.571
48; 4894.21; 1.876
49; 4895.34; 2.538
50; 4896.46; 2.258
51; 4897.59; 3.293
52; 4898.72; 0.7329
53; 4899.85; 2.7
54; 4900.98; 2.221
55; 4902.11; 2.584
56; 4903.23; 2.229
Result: 0.30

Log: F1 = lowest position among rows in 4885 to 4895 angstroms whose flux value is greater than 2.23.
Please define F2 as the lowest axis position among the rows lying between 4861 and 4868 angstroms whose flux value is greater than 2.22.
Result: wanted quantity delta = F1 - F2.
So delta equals 24.7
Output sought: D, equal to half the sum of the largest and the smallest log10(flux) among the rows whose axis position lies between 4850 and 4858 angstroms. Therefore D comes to 0.35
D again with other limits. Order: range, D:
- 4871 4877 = 0.26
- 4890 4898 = 0.30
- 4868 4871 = 0.33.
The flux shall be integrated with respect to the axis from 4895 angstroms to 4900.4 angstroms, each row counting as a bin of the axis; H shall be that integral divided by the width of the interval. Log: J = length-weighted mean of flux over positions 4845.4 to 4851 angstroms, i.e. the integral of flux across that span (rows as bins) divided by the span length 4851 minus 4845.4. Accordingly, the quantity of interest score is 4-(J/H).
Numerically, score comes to 3.08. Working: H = 2.29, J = 2.11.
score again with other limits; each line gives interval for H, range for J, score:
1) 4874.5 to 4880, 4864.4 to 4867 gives 2.95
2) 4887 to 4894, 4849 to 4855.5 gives 2.95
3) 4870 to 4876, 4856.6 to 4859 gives 3.05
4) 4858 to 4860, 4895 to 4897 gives 2.72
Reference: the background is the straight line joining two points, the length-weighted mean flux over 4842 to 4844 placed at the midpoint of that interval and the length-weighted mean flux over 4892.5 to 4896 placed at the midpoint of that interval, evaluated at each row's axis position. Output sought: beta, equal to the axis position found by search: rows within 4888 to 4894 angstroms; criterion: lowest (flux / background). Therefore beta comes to 4890.83 angstroms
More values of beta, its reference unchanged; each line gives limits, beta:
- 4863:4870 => 4868.36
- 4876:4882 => 4877.34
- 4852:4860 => 4859.40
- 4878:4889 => 4886.33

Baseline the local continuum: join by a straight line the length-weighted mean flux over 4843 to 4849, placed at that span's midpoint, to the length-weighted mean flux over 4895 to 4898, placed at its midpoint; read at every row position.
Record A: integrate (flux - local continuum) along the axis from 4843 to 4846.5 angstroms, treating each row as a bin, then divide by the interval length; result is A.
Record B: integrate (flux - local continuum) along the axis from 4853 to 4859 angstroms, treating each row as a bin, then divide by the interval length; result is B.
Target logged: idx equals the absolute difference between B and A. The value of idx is 0.29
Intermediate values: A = 0.1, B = -0.18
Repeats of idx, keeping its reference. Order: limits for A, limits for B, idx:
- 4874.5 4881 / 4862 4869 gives 0.12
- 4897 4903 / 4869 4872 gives 0.19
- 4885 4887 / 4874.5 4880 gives 0.19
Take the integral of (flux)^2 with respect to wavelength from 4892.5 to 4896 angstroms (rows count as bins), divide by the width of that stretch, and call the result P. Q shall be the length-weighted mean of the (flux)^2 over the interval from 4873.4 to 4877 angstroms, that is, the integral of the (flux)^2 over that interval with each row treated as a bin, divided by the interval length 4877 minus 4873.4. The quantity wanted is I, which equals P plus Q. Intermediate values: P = 5.5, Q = 4.7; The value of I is 10.2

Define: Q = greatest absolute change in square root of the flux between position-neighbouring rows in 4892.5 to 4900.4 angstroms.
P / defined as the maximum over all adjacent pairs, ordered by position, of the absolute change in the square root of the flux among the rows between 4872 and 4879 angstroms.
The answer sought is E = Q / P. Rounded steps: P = 0.26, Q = 0.96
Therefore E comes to 4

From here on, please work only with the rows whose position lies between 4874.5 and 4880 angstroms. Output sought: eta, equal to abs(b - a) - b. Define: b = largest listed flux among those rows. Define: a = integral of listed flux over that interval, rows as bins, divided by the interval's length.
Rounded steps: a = 2.21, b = 2.542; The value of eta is -2.21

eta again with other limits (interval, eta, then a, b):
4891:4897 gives -2.21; 2.21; 2.571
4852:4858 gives -2.17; 2.17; 2.938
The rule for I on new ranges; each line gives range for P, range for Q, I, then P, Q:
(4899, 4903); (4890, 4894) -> 10.1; 5.8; 4.3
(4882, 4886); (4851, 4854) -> 11.2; 5.5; 5.6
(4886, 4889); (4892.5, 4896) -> 10.1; 4.6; 5.5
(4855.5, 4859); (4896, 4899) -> 9.8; 3.9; 6.0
